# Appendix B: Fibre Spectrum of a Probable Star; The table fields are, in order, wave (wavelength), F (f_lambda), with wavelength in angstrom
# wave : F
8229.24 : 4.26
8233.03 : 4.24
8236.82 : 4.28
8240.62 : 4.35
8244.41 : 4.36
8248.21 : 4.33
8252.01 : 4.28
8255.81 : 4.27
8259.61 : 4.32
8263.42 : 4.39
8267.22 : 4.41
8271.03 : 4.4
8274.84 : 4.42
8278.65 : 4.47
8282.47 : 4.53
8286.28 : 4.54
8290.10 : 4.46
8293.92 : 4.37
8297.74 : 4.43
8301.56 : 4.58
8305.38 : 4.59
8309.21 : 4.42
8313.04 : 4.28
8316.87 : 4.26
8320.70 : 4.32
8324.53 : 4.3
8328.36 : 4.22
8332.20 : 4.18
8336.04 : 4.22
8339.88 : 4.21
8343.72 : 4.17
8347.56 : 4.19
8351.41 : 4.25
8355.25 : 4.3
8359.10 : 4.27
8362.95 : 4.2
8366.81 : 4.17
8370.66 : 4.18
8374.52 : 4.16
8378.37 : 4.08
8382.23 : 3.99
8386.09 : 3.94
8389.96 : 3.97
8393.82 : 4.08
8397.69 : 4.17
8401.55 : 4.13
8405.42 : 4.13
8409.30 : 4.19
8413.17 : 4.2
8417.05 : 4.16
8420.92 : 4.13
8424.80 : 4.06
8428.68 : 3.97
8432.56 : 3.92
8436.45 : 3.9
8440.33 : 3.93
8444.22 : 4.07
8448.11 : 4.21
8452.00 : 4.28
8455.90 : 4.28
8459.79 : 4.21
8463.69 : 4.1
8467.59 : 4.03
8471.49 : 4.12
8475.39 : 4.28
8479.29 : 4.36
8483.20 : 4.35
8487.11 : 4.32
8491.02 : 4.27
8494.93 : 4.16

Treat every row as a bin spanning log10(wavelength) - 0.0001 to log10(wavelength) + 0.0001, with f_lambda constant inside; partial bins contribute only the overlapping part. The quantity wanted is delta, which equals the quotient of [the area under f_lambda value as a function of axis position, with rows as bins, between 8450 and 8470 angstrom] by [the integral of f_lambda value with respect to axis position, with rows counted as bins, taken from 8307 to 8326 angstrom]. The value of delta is 1.02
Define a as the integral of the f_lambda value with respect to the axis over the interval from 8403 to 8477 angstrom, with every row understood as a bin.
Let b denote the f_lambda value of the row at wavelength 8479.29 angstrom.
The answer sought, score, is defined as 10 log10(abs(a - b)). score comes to 24.8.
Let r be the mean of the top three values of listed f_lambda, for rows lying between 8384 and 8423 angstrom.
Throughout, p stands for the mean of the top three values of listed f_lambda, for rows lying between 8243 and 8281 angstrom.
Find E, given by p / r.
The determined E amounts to 1.06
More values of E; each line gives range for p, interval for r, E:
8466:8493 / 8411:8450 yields 1.04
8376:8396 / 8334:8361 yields 0.95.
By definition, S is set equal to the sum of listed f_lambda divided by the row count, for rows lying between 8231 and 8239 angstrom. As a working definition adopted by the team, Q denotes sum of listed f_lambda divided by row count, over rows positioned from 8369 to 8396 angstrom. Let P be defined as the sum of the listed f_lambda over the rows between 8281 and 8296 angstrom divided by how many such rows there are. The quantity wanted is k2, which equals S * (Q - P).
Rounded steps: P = 4.5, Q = 4.06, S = 4.26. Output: -1.8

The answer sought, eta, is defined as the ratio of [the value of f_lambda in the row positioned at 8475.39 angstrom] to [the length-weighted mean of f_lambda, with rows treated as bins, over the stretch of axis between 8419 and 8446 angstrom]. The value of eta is 1.07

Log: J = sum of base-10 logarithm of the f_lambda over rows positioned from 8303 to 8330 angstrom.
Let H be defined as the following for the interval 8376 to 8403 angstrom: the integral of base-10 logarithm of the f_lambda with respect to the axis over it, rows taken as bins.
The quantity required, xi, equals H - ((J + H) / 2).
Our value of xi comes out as 5.97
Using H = 16.4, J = 4.46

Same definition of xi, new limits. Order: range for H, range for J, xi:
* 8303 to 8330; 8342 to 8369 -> 6.43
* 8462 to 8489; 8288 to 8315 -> 6.18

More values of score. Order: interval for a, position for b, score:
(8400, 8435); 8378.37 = 21.4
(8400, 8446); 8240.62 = 22.6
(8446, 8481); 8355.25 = 21.6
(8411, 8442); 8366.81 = 20.8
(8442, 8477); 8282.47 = 21.5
